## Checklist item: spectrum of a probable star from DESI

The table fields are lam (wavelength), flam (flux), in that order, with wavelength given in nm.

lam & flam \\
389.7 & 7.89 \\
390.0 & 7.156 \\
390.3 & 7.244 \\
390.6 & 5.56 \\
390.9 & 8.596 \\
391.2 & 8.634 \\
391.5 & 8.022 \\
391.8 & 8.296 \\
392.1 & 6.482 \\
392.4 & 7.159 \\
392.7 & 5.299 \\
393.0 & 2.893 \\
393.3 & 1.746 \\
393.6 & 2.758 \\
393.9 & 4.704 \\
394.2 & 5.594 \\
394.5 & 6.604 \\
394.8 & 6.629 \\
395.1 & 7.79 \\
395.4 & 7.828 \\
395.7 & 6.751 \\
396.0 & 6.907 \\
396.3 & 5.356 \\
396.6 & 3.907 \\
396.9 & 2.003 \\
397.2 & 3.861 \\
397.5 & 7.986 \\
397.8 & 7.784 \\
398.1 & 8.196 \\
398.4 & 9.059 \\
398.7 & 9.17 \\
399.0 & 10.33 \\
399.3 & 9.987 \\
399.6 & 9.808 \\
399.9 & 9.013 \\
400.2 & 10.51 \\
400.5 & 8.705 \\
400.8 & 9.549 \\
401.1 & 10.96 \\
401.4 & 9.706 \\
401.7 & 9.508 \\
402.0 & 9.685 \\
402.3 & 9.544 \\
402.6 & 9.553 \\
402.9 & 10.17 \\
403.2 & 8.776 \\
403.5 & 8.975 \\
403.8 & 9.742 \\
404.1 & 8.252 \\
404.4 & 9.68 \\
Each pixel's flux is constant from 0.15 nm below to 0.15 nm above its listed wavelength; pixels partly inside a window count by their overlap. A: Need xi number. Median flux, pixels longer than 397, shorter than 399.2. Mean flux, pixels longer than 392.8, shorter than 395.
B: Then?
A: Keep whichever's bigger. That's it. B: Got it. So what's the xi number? 8.2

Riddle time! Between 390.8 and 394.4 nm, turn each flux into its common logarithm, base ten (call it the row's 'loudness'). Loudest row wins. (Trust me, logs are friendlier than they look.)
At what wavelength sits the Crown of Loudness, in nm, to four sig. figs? 391.2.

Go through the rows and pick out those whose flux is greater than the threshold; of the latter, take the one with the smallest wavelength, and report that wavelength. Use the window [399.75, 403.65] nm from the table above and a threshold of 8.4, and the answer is 399.9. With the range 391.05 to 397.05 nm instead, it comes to 391.2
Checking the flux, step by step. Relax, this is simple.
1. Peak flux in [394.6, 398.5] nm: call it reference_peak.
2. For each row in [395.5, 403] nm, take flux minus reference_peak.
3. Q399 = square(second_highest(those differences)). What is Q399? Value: 2.1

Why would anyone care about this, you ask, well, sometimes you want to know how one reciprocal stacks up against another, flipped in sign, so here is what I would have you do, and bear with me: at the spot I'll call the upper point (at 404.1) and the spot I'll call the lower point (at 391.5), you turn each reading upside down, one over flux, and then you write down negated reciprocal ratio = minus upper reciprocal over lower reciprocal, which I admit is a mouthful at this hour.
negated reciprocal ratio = -0.97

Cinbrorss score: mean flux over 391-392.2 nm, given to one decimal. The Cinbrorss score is 7.9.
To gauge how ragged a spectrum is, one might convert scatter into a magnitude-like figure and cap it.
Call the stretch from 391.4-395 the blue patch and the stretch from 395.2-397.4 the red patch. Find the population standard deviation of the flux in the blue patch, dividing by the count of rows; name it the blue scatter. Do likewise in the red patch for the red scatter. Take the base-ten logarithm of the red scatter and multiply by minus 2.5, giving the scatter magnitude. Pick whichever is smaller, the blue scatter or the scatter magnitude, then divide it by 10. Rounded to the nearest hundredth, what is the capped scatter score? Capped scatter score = -0.07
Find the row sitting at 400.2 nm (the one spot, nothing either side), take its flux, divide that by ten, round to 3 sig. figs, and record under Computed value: 1.05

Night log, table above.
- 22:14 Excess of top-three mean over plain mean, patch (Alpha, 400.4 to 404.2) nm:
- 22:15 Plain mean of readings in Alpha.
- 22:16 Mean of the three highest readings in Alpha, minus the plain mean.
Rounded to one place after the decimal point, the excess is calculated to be 0.8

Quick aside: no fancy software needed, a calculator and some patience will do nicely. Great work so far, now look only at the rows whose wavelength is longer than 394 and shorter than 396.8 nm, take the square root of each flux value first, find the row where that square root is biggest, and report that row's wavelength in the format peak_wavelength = 395.4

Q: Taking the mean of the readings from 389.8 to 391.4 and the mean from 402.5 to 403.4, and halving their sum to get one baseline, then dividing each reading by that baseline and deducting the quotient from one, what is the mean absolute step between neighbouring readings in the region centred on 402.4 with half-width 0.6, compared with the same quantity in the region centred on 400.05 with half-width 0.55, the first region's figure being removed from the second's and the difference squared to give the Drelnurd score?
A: 0.0172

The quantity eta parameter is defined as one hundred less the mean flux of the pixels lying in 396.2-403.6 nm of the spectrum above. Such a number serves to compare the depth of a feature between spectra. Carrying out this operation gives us 91.5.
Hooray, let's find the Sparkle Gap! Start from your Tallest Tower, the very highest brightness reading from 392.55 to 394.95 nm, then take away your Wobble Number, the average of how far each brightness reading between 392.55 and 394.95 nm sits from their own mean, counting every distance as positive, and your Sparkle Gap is 5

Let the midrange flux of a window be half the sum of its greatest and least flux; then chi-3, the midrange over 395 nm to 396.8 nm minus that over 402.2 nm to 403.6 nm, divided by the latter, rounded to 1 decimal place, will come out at -0.4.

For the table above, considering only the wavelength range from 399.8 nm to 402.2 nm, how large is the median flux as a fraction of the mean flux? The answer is 0.99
